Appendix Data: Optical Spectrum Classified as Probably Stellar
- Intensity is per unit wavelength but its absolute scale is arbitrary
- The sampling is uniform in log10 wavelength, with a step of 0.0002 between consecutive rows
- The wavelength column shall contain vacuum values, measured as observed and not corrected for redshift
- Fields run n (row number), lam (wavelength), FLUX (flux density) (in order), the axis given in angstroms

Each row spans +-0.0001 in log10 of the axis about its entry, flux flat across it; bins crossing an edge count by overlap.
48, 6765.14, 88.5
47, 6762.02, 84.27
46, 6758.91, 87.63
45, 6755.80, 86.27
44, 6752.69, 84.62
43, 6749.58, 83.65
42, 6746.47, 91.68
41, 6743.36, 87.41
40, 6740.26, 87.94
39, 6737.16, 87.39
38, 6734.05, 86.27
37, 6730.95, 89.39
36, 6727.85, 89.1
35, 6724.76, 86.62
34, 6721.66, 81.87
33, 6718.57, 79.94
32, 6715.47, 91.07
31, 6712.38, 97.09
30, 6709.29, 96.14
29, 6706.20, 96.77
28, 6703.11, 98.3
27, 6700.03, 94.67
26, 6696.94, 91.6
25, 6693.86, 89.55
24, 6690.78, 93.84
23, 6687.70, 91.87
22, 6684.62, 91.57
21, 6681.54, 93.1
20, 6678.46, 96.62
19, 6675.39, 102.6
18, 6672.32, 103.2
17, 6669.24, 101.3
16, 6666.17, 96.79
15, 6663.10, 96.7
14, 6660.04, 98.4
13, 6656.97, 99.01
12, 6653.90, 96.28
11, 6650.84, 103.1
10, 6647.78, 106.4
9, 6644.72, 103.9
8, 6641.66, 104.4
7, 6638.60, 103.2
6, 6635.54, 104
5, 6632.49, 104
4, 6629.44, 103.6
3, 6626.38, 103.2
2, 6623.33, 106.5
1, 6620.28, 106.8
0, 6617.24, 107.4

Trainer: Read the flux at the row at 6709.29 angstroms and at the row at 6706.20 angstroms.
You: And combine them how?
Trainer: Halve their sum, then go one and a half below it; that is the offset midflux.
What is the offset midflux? 95.0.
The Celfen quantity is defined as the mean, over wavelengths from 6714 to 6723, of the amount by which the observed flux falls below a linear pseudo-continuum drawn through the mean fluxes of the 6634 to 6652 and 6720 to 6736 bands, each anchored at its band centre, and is 4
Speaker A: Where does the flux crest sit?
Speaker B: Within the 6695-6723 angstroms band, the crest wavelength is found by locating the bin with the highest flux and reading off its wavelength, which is 6703.11 angstroms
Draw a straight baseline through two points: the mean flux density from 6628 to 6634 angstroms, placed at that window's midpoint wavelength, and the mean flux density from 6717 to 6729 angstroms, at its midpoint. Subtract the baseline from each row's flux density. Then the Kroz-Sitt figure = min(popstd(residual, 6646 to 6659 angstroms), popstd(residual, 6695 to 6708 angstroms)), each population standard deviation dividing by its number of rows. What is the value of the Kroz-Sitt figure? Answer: 3.2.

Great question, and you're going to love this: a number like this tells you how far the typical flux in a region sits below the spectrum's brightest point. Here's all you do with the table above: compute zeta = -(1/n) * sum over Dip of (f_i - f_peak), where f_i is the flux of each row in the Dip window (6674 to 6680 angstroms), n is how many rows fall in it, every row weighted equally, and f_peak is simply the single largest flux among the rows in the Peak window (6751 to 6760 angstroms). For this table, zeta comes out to -12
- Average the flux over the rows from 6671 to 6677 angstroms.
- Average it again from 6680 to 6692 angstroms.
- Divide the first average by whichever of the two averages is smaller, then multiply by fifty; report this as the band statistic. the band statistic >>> 55.6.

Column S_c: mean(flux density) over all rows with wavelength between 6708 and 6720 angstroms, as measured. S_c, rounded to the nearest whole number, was 91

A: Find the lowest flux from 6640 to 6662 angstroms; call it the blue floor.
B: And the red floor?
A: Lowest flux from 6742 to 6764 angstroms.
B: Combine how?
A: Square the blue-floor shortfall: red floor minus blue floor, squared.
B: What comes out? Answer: 160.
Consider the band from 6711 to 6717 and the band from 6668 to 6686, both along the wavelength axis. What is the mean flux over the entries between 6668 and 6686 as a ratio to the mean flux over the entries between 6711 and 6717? 1.04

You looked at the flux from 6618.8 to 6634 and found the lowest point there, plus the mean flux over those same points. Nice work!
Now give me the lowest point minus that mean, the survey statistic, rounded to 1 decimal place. -1.6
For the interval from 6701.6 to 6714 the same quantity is -0.9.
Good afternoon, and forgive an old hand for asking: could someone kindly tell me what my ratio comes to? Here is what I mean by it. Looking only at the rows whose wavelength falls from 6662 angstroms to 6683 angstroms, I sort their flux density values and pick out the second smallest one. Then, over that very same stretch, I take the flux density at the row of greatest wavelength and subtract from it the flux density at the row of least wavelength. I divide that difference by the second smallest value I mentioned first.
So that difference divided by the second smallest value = -0.037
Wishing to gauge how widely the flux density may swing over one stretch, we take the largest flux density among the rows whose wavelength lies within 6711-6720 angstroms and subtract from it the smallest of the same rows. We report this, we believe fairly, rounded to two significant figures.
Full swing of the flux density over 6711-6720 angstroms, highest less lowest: 17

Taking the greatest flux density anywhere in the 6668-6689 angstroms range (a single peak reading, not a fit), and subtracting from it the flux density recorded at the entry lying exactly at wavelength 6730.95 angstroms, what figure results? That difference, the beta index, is 14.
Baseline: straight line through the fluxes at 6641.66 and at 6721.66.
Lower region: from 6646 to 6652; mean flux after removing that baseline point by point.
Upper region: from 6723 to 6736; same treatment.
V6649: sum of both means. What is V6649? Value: 11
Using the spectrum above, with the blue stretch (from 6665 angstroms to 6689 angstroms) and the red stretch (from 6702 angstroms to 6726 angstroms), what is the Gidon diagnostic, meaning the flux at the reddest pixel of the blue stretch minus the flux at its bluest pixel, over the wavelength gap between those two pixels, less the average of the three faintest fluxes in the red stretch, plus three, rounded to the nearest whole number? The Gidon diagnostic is -80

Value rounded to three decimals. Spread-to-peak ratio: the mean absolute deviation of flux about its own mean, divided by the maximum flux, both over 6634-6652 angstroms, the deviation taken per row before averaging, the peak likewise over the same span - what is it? 0.008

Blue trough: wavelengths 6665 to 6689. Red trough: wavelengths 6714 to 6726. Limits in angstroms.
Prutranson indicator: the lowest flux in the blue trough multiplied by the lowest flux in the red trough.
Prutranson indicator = 7320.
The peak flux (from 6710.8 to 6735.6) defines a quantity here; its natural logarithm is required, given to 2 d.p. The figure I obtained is 4.58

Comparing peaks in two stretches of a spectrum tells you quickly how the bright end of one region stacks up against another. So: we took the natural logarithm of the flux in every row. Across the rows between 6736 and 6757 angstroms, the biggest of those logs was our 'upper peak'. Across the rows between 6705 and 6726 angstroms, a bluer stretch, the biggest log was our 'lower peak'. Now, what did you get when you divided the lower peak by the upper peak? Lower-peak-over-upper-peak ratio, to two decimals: 1.01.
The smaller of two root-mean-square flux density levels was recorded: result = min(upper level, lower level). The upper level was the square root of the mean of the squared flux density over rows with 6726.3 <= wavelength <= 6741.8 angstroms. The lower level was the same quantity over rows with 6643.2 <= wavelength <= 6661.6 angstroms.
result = 88.0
